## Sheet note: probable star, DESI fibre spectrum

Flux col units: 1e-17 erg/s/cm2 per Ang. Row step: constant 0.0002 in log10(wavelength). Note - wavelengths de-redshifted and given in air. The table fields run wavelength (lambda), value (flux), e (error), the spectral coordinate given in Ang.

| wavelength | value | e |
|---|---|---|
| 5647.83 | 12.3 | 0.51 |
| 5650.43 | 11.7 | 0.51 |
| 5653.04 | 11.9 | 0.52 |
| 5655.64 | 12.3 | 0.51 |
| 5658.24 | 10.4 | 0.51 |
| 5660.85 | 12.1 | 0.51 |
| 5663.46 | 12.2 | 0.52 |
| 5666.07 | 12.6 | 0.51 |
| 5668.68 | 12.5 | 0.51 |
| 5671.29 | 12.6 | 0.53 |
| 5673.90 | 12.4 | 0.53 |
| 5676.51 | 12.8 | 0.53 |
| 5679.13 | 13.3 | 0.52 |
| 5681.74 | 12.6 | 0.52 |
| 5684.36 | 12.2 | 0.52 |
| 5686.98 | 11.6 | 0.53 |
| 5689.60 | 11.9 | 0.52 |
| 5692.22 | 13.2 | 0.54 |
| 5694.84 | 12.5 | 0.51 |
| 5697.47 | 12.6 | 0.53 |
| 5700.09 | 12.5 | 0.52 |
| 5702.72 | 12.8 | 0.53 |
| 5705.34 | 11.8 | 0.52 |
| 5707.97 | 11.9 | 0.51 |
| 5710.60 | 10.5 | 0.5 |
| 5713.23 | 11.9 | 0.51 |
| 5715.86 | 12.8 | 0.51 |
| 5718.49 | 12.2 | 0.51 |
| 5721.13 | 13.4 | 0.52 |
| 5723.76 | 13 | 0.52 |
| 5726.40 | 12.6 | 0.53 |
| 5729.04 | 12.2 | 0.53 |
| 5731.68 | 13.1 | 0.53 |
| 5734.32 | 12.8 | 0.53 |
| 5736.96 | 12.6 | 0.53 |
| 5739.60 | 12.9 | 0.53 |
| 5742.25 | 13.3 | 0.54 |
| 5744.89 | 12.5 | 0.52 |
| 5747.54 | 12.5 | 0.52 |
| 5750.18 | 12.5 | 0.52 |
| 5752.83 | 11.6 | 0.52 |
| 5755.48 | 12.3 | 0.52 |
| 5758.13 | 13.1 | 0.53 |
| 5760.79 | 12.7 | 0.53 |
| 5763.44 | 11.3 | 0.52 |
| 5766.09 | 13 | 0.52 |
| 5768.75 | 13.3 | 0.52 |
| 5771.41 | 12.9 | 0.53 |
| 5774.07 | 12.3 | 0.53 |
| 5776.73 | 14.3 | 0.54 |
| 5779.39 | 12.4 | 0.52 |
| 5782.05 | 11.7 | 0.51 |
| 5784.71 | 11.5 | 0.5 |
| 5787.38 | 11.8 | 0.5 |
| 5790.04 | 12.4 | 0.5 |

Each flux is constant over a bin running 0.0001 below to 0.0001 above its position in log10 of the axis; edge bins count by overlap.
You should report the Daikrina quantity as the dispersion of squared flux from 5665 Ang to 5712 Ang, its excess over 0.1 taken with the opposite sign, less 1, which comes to -16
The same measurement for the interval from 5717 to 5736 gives -12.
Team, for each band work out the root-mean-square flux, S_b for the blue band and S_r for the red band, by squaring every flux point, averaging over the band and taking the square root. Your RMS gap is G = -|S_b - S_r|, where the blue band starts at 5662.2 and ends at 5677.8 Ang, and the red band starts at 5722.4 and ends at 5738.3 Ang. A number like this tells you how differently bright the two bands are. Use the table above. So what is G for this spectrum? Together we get -0.20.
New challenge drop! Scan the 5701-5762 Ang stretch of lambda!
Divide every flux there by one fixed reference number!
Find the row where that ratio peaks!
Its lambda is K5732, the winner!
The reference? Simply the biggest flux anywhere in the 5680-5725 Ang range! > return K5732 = 5721.13 Ang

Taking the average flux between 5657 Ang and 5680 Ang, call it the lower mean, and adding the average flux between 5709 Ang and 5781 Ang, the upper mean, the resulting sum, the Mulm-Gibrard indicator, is 24.9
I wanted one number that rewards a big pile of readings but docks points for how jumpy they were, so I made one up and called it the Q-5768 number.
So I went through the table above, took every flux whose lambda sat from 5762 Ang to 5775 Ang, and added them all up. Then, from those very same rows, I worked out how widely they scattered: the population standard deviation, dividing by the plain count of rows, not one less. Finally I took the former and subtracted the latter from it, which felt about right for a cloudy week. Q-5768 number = 62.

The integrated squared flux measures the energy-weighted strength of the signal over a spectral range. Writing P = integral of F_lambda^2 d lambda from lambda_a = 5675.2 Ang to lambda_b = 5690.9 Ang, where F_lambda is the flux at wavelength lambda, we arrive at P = 2419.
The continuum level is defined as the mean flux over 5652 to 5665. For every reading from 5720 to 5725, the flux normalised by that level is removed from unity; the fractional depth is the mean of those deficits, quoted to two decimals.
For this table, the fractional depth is -0.12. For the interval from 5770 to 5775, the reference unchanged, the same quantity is -0.07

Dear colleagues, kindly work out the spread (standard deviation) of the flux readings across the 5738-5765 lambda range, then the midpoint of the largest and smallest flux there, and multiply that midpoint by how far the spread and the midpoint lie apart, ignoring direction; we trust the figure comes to 144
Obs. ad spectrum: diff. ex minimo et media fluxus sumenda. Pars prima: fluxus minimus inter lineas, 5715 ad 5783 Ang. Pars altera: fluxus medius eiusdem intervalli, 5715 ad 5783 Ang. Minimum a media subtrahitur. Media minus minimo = 1.4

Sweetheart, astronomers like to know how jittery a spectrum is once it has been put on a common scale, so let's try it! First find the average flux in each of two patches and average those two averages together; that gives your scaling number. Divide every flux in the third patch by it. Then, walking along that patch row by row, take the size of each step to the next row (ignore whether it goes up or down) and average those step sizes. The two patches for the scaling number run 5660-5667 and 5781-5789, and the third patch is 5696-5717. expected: 0.062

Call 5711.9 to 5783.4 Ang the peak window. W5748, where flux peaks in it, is 5776.73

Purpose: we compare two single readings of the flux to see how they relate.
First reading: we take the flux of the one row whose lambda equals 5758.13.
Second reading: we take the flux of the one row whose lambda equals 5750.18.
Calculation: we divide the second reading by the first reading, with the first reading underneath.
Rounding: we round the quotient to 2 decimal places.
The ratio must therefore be 0.95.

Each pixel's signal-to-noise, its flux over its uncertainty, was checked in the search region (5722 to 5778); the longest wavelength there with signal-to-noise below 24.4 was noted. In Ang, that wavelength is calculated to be 5774.07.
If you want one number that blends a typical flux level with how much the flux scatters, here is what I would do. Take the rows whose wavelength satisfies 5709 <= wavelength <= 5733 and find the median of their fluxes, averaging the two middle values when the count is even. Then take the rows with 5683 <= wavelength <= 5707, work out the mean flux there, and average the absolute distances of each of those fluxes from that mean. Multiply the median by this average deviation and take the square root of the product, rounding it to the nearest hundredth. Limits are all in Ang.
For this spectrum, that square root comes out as 2.29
